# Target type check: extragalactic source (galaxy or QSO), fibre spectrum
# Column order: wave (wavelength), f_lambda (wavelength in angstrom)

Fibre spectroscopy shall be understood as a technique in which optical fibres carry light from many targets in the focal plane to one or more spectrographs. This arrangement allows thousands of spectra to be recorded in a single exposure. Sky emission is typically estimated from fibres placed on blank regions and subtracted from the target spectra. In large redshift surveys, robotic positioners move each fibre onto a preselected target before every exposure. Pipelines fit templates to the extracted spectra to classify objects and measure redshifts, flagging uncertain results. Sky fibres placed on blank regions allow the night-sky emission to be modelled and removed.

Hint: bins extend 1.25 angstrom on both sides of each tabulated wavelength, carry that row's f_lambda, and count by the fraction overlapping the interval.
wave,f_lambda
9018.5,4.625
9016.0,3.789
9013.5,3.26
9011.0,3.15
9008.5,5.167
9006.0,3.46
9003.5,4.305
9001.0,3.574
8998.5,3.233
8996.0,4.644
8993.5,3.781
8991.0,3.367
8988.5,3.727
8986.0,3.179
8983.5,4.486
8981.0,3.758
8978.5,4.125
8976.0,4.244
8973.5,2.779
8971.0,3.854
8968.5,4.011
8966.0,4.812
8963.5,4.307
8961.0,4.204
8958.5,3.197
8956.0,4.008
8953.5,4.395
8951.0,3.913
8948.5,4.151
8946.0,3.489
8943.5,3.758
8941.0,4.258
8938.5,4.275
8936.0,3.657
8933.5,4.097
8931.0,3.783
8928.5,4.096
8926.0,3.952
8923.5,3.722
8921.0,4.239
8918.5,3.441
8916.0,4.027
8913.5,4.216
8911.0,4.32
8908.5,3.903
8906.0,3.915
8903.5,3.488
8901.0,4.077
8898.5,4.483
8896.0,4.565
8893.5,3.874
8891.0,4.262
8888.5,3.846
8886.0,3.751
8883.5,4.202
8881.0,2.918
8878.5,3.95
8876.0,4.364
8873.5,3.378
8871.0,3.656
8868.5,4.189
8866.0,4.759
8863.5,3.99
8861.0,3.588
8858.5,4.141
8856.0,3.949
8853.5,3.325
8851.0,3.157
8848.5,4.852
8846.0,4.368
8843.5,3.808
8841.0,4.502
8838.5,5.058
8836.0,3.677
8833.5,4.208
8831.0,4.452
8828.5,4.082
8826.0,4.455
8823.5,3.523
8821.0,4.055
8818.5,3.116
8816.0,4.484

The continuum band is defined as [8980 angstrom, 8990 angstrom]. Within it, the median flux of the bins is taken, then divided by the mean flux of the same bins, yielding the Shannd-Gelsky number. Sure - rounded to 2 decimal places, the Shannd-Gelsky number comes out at 0.99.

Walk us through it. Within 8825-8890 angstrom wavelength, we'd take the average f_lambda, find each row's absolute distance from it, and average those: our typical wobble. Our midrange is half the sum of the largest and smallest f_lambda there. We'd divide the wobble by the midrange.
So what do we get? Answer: 0.10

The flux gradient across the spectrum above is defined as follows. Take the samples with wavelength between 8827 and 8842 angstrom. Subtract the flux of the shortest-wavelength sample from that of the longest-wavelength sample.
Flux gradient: 0.4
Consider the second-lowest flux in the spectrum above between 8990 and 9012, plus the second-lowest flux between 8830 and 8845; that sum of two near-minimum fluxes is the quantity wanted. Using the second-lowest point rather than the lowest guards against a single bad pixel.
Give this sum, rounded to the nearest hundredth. 7.04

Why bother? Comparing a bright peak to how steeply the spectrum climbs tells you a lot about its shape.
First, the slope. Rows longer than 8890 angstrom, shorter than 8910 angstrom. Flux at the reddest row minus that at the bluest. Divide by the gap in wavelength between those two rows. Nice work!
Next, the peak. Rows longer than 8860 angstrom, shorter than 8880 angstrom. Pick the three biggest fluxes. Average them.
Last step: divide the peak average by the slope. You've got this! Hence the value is -216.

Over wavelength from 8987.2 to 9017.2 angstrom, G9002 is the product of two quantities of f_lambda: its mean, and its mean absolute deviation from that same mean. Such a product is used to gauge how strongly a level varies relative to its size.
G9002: 1.7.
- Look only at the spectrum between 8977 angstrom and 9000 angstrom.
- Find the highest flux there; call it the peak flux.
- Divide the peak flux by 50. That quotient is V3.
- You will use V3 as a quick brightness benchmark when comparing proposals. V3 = 0.0929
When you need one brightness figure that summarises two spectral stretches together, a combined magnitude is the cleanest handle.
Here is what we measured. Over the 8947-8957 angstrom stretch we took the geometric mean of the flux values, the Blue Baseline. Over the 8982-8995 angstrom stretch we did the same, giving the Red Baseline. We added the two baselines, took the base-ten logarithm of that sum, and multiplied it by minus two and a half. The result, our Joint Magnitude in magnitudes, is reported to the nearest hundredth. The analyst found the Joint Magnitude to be -2.23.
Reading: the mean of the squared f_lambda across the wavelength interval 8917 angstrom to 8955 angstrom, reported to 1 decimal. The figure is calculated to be 15.7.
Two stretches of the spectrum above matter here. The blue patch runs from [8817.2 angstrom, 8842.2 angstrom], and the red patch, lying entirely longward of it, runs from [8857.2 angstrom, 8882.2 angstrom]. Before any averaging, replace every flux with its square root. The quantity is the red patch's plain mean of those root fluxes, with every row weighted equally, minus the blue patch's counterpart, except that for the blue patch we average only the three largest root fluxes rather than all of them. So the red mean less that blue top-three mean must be -0.19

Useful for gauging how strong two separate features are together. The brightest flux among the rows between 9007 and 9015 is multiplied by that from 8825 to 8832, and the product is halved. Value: 11.5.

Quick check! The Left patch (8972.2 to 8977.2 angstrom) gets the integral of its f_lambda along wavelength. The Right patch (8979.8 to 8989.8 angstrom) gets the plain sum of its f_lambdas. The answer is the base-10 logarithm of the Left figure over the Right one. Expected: 0.06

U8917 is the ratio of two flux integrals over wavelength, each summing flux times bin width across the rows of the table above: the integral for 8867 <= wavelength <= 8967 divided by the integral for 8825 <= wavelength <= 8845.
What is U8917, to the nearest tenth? 4.6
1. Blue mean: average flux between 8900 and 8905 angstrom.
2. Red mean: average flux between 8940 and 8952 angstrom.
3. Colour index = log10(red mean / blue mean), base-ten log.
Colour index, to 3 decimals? 0.015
